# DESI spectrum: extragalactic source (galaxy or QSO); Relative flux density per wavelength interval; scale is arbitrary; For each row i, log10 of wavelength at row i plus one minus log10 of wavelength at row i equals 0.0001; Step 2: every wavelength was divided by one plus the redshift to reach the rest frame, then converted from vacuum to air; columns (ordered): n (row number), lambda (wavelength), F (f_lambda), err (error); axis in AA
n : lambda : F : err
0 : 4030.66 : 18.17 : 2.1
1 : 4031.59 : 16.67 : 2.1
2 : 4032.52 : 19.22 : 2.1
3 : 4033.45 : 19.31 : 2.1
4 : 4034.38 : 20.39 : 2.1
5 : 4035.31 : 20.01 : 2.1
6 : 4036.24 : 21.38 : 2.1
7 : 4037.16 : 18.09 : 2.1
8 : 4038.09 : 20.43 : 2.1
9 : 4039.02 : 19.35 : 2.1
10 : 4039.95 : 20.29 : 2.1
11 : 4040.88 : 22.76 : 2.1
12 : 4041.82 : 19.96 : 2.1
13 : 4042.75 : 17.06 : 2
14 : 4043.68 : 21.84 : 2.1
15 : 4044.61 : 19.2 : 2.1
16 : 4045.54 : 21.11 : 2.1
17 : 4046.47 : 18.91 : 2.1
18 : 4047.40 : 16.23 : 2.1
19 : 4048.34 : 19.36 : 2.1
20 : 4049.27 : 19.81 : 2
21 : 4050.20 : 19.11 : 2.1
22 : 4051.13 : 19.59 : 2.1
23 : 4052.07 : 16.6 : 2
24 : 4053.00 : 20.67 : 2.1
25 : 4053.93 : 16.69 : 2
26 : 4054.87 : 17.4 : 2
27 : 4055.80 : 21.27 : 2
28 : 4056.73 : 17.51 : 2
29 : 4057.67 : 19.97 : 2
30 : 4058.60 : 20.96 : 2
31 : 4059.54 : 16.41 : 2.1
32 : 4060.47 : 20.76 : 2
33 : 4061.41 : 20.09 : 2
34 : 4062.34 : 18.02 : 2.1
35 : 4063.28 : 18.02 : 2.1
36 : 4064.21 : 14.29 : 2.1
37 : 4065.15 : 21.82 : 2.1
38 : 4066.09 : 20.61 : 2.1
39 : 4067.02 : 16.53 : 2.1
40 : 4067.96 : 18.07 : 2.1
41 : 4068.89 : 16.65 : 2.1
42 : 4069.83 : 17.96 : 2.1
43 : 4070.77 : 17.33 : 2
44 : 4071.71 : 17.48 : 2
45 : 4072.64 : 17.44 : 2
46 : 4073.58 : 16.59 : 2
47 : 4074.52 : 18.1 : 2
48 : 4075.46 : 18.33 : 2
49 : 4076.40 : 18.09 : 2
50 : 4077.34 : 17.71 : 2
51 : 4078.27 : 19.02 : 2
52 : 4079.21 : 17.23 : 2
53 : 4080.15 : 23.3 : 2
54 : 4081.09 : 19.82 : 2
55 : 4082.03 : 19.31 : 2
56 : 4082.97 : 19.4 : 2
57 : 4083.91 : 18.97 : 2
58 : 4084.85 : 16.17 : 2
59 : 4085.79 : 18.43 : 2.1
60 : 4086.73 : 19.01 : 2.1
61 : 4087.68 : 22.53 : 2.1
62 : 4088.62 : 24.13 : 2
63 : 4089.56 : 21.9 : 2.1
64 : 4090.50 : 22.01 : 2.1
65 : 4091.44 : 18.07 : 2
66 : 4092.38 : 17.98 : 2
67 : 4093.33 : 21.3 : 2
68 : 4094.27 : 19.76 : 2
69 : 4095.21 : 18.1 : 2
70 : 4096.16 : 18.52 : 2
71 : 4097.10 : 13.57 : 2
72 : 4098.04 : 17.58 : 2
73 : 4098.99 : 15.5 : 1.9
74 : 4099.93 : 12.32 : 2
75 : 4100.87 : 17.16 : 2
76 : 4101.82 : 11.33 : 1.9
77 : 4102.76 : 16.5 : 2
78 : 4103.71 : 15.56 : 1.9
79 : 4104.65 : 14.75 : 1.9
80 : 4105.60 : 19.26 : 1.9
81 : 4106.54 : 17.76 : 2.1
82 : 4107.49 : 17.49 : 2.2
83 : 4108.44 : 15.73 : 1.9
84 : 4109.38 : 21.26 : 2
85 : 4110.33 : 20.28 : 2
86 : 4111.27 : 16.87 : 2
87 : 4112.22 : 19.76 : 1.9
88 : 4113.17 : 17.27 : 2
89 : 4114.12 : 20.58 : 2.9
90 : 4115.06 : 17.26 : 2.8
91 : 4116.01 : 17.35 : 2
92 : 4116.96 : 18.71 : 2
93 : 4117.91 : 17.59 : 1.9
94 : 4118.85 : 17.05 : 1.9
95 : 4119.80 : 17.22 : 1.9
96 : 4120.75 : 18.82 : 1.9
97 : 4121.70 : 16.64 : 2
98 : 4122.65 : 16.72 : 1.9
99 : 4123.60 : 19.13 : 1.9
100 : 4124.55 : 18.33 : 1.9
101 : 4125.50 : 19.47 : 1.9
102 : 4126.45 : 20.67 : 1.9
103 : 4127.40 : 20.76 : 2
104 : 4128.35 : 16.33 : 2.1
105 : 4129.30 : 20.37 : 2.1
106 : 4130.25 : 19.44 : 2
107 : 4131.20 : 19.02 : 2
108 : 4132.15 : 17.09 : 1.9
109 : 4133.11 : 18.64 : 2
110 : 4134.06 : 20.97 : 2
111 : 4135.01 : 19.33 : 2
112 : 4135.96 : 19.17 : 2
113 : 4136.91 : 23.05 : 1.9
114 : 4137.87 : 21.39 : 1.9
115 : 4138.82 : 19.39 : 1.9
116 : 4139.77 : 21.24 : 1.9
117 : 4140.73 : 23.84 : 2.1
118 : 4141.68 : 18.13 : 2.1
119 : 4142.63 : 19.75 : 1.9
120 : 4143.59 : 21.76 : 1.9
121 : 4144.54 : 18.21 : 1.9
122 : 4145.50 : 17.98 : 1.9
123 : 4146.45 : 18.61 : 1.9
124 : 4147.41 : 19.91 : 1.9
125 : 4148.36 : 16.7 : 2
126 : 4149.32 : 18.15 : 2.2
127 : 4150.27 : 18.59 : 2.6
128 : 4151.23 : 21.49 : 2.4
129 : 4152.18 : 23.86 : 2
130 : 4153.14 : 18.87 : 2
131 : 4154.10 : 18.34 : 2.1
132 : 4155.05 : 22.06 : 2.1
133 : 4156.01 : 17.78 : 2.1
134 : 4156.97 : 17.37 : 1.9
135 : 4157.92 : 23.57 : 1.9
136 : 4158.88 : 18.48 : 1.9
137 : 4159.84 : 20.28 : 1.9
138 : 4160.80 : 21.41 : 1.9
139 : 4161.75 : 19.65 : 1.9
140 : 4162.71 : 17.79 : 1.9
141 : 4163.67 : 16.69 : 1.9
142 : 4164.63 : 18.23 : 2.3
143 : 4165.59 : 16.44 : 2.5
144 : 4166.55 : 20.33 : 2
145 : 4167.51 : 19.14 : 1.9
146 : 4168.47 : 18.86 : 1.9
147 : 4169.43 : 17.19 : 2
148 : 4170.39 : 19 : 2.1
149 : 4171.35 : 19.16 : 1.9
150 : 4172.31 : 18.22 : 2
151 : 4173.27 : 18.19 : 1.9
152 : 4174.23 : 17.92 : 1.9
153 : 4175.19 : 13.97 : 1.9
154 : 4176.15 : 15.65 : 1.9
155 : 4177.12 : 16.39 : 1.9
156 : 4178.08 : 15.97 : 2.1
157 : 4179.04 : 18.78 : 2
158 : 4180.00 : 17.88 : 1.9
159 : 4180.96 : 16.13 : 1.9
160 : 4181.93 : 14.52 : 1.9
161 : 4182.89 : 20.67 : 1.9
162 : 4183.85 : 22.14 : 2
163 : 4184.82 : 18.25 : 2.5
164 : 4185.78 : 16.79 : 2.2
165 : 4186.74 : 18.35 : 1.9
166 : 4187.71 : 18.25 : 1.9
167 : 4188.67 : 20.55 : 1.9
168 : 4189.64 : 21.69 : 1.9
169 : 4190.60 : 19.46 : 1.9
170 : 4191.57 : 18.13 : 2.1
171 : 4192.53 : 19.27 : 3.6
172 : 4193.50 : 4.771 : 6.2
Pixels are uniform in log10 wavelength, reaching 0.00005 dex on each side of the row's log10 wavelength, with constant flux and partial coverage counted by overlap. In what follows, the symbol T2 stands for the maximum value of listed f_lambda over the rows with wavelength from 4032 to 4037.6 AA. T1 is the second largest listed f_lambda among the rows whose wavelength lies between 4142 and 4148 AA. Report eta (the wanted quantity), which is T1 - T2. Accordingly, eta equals -1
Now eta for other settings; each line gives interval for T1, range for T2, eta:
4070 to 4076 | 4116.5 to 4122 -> -1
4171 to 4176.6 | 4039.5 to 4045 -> -5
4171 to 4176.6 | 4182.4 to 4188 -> -4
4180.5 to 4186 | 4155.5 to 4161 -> -3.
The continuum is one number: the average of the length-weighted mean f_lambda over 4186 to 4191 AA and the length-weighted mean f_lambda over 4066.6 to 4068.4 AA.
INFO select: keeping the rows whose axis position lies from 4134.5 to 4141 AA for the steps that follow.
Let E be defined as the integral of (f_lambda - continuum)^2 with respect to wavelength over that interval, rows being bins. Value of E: 62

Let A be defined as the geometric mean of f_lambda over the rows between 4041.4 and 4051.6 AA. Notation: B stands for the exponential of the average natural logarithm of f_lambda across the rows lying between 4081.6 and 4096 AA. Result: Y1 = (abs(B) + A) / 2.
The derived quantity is 19.5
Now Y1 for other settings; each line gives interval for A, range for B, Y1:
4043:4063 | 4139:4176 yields 19.0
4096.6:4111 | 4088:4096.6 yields 18.1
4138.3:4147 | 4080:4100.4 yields 19.3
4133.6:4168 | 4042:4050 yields 19.3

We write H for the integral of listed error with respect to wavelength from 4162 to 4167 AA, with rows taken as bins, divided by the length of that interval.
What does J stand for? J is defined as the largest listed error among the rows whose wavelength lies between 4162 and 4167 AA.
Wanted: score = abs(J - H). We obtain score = 0.39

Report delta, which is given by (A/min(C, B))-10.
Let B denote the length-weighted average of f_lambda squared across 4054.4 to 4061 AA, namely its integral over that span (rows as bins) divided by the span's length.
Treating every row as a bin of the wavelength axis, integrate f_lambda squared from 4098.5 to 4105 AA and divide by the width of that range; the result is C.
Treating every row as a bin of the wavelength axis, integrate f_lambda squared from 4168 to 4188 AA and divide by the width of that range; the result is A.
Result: -8.6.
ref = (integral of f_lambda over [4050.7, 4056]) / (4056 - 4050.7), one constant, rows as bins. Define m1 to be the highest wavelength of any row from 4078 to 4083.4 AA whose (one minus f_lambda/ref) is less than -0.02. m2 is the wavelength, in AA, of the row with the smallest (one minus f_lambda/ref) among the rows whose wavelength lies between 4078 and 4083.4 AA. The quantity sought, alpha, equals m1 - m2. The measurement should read 2.8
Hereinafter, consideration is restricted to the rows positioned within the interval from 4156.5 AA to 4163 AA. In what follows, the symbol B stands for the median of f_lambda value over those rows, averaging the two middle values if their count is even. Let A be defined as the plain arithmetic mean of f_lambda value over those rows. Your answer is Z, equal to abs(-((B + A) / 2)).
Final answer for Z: 19.7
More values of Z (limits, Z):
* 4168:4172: 18.7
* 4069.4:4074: 17.4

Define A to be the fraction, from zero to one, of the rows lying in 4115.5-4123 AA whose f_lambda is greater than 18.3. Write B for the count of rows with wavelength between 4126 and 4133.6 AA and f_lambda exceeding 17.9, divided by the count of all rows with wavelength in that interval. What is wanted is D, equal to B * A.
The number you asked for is 0.19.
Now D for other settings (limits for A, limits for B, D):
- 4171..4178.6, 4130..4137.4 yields 0.11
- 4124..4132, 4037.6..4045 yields 0.77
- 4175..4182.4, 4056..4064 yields 0.09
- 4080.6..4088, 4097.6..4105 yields 0.00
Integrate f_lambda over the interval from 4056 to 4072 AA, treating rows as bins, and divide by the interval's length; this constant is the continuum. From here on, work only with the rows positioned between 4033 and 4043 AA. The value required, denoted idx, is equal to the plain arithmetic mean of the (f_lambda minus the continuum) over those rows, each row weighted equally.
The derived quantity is 1.5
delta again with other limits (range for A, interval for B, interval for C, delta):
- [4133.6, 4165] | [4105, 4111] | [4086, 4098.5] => -8.9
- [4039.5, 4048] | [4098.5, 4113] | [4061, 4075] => -8.6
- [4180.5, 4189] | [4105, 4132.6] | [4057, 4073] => -9.0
